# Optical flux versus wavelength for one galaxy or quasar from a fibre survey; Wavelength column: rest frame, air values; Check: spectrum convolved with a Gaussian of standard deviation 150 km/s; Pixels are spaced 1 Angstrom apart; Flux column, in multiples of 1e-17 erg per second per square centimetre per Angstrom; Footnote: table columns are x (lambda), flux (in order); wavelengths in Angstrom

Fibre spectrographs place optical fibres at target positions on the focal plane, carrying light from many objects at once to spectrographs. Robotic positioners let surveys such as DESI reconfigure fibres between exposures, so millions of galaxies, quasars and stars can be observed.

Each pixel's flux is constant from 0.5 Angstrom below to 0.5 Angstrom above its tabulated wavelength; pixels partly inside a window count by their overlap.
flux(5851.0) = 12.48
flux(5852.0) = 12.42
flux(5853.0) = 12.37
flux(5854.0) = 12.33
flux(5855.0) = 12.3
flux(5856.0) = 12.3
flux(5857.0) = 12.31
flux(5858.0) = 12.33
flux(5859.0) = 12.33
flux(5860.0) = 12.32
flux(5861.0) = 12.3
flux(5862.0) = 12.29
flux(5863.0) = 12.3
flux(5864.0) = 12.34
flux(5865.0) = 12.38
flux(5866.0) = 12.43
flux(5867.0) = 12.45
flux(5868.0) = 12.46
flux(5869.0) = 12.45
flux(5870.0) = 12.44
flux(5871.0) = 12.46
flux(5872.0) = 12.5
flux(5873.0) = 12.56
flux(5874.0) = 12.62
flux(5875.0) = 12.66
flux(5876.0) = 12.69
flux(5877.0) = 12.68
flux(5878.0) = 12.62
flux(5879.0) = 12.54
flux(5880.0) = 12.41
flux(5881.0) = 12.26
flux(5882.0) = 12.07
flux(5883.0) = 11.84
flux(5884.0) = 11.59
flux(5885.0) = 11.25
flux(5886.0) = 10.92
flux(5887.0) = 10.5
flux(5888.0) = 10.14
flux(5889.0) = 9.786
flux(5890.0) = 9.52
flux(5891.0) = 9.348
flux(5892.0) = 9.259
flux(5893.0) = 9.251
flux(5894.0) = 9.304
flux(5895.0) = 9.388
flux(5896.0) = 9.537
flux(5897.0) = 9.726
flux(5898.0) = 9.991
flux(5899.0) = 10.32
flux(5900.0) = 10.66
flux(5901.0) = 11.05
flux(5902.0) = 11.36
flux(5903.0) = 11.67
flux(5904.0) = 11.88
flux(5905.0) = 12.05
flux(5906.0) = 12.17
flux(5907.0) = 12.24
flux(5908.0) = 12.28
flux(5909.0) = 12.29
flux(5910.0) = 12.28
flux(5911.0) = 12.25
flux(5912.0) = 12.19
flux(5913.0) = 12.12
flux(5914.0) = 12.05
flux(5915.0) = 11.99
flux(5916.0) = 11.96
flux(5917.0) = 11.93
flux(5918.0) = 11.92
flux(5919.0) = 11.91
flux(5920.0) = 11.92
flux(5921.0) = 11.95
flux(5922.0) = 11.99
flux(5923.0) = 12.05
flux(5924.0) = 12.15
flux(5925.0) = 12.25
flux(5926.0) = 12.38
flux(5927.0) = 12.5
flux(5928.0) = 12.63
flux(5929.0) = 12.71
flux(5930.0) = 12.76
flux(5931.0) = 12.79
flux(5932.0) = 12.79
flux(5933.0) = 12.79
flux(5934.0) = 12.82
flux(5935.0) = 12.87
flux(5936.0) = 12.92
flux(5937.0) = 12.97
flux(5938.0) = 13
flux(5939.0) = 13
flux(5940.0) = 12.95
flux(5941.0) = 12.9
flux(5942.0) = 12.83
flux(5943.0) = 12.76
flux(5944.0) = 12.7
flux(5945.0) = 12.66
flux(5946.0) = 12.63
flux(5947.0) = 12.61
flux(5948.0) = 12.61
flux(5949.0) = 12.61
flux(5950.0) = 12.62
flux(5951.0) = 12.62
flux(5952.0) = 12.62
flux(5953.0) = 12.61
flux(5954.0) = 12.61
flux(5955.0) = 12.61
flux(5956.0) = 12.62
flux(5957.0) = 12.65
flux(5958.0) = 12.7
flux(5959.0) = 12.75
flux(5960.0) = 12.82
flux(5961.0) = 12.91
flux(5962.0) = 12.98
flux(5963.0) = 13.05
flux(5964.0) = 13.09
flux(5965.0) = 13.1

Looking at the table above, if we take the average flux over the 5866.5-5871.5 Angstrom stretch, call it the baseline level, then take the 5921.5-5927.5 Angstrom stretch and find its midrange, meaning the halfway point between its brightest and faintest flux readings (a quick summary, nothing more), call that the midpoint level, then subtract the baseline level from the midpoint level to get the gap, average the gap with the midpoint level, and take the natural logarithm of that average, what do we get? 1.79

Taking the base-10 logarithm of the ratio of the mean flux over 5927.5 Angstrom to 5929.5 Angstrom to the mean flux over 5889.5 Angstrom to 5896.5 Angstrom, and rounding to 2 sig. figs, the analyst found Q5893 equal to 0.13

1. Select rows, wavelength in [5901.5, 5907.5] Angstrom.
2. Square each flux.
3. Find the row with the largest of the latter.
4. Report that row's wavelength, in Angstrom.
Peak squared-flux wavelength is 5907.0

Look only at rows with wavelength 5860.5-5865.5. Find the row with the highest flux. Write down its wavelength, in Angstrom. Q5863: 5865.0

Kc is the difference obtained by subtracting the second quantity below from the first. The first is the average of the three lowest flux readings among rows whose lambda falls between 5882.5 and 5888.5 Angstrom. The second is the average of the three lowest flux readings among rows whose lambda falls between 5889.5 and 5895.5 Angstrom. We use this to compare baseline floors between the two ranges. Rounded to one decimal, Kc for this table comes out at 1.2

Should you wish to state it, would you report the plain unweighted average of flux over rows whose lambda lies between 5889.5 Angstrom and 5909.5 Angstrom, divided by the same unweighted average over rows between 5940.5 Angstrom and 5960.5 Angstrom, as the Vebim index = 0.84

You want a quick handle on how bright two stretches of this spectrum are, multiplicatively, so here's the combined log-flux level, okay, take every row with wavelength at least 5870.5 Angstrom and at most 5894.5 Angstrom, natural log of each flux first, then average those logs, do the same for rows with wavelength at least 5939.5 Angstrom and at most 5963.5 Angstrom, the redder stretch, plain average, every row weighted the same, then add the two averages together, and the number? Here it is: 4.97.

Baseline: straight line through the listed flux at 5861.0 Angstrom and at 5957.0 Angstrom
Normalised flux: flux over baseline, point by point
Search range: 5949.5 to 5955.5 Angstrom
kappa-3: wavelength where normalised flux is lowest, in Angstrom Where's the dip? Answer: 5955.0 Angstrom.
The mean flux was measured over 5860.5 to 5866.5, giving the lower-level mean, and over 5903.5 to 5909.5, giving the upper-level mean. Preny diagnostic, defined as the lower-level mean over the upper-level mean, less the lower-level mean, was -11.3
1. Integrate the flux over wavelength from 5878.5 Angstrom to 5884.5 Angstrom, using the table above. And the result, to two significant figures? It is 73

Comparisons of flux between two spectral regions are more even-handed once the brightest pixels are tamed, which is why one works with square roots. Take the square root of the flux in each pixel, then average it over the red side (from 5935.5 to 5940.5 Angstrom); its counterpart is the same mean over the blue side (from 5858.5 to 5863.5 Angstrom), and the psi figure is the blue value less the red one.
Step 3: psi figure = -0.09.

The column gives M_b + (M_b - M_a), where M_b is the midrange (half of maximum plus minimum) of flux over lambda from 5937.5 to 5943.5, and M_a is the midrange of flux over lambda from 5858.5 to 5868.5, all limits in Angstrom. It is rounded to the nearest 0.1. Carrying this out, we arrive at 13.4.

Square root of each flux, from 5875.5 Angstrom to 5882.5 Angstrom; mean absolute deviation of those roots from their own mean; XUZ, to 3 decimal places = 0.027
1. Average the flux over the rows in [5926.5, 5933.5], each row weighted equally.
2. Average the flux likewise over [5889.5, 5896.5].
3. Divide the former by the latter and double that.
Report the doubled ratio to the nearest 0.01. 2.71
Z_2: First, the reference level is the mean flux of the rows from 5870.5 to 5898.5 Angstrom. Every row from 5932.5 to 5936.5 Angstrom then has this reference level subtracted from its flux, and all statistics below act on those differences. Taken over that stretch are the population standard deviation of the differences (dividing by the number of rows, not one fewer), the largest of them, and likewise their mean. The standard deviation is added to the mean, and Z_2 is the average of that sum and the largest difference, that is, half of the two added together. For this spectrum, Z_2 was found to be 1.79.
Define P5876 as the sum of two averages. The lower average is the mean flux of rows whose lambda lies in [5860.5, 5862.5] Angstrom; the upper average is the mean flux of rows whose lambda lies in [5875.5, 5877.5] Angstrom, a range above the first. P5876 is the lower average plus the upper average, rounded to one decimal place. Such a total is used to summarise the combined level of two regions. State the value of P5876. 25.0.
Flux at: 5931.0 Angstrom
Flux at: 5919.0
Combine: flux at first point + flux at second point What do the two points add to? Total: 24.7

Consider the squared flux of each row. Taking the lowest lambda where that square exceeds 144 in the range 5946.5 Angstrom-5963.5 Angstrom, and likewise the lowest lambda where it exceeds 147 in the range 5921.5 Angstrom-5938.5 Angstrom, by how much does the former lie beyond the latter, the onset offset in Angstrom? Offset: 23 Angstrom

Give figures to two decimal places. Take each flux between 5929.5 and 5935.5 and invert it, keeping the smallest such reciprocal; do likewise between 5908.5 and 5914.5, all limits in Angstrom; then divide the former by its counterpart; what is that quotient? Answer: 0.95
